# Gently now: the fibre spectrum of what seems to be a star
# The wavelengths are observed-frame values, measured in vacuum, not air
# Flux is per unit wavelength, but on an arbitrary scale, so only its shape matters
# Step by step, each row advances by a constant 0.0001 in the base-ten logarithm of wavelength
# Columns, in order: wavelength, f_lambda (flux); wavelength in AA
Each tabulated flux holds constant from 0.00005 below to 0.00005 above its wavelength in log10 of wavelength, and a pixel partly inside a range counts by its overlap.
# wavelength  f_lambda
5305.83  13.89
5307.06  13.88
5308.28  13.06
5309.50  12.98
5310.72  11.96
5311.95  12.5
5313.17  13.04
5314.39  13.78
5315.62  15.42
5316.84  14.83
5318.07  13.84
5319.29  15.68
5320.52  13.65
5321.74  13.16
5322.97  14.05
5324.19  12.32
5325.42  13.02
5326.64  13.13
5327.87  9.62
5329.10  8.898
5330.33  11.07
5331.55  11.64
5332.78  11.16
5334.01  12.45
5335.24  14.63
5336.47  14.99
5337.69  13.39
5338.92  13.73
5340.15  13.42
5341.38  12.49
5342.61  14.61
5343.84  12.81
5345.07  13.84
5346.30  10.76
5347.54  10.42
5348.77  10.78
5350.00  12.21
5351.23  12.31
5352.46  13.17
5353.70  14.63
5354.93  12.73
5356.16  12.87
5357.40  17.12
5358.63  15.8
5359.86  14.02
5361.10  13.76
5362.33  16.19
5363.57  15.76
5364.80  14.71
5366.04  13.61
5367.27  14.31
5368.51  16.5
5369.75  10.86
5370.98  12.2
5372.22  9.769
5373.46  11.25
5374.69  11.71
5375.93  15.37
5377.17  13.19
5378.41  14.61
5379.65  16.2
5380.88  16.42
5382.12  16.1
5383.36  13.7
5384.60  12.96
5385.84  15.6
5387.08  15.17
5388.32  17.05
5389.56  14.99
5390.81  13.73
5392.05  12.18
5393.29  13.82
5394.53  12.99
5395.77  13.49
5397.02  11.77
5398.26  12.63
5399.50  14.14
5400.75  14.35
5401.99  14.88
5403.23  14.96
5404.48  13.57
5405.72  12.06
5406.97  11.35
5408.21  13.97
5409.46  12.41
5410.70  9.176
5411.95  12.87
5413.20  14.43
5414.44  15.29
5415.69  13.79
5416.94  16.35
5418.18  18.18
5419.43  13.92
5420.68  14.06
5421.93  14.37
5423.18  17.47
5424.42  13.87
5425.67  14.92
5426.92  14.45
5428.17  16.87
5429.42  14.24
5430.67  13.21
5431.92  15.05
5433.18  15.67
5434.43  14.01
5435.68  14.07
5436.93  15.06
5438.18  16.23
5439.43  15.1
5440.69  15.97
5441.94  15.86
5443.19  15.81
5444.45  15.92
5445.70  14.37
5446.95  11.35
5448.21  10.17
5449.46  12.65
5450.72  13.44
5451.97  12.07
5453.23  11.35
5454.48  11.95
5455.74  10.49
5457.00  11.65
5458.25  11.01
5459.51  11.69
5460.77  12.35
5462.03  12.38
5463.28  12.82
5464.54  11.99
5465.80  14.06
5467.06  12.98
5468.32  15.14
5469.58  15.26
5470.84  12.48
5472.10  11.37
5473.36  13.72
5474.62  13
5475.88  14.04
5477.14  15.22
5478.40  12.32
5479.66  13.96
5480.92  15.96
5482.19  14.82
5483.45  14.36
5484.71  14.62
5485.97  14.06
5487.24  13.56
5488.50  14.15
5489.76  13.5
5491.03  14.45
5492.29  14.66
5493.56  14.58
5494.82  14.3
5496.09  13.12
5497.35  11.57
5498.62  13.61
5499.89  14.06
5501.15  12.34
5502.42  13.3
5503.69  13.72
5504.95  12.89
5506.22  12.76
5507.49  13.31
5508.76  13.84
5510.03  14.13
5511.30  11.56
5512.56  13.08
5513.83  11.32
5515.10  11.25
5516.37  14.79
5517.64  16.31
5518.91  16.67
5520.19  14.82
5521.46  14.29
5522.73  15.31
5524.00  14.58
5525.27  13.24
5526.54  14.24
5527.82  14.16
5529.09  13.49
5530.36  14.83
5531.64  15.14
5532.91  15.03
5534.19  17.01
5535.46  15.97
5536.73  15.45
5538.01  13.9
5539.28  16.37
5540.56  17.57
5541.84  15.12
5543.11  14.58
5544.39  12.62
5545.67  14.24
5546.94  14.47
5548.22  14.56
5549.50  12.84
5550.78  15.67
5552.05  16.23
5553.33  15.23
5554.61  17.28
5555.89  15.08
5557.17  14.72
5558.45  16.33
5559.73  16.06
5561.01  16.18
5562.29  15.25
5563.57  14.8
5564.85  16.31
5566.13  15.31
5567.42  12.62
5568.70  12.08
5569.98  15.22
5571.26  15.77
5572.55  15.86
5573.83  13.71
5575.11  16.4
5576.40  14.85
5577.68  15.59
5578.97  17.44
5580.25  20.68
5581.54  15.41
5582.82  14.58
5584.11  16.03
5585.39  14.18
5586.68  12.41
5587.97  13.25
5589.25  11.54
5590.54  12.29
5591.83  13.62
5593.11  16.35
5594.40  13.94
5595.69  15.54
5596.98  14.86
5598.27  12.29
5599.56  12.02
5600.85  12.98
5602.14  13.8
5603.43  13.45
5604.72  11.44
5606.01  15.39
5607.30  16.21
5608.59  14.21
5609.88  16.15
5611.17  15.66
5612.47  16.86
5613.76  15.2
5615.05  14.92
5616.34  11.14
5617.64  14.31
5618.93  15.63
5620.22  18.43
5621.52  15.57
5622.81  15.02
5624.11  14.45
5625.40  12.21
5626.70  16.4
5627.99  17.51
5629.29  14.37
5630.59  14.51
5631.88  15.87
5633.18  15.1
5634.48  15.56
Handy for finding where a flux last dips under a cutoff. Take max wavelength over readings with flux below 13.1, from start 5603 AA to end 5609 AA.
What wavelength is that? 5604.72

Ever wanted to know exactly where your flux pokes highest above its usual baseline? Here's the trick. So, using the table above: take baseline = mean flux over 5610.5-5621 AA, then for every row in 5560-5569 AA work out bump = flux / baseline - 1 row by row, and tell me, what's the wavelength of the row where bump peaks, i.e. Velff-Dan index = 5564.85 AA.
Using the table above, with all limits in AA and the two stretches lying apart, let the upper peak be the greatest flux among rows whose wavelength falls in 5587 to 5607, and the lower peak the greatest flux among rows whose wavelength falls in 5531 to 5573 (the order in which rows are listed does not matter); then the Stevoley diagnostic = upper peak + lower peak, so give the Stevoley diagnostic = 33.9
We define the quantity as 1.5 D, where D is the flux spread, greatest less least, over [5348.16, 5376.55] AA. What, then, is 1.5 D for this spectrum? 11.0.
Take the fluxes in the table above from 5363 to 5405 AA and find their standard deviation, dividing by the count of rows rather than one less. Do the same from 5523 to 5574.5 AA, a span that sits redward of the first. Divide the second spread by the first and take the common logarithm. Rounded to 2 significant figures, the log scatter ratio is -0.13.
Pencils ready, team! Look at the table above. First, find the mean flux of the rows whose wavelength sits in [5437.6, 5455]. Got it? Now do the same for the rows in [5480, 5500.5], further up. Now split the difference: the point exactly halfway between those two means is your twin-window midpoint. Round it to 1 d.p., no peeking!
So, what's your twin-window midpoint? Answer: 13.9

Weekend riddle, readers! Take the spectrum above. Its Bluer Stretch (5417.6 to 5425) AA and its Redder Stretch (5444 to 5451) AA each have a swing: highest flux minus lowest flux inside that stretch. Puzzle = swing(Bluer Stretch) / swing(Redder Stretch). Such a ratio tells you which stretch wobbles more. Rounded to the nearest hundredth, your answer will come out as 0.75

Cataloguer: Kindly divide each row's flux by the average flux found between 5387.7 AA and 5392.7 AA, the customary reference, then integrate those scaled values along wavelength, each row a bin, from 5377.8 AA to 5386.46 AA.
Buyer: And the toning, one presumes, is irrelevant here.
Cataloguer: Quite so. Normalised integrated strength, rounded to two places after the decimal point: 9.03 AA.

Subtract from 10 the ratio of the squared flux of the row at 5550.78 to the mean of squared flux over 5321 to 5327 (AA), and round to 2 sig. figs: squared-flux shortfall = 8.6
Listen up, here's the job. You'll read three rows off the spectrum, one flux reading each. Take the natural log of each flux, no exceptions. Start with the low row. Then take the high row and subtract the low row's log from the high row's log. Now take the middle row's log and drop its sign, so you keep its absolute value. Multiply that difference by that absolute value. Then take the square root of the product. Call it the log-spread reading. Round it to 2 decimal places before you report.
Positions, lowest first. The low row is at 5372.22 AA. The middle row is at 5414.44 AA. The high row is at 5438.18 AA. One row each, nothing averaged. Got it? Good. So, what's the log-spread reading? 1.18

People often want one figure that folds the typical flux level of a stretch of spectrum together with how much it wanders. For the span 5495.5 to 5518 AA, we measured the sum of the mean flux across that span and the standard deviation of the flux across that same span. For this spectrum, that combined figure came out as 14.4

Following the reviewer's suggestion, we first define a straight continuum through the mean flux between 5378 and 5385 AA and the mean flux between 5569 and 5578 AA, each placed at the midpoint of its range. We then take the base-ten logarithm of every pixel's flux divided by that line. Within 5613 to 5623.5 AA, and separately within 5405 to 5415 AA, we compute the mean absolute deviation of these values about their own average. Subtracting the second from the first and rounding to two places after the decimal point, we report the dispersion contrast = -0.01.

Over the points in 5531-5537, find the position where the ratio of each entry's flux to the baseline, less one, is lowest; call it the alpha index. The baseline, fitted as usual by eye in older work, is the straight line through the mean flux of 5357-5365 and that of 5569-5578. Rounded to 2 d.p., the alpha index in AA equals 5532.91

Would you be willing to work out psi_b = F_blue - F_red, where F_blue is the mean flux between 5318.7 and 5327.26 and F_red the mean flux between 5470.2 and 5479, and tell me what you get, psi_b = 0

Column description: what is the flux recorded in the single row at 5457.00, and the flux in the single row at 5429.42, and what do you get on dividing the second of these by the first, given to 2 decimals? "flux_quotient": 1.22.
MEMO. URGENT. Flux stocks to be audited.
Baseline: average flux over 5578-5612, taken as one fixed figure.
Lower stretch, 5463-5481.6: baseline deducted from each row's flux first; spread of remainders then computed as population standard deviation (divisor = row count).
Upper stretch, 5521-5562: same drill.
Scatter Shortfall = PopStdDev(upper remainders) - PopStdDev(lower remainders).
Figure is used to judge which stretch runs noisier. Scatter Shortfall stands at -0.12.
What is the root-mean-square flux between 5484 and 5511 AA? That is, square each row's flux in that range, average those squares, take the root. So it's 13.7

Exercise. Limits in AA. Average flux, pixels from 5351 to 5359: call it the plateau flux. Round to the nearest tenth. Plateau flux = 14.1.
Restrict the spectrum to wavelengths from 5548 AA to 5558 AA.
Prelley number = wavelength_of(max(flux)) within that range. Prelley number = 5554.61 AA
